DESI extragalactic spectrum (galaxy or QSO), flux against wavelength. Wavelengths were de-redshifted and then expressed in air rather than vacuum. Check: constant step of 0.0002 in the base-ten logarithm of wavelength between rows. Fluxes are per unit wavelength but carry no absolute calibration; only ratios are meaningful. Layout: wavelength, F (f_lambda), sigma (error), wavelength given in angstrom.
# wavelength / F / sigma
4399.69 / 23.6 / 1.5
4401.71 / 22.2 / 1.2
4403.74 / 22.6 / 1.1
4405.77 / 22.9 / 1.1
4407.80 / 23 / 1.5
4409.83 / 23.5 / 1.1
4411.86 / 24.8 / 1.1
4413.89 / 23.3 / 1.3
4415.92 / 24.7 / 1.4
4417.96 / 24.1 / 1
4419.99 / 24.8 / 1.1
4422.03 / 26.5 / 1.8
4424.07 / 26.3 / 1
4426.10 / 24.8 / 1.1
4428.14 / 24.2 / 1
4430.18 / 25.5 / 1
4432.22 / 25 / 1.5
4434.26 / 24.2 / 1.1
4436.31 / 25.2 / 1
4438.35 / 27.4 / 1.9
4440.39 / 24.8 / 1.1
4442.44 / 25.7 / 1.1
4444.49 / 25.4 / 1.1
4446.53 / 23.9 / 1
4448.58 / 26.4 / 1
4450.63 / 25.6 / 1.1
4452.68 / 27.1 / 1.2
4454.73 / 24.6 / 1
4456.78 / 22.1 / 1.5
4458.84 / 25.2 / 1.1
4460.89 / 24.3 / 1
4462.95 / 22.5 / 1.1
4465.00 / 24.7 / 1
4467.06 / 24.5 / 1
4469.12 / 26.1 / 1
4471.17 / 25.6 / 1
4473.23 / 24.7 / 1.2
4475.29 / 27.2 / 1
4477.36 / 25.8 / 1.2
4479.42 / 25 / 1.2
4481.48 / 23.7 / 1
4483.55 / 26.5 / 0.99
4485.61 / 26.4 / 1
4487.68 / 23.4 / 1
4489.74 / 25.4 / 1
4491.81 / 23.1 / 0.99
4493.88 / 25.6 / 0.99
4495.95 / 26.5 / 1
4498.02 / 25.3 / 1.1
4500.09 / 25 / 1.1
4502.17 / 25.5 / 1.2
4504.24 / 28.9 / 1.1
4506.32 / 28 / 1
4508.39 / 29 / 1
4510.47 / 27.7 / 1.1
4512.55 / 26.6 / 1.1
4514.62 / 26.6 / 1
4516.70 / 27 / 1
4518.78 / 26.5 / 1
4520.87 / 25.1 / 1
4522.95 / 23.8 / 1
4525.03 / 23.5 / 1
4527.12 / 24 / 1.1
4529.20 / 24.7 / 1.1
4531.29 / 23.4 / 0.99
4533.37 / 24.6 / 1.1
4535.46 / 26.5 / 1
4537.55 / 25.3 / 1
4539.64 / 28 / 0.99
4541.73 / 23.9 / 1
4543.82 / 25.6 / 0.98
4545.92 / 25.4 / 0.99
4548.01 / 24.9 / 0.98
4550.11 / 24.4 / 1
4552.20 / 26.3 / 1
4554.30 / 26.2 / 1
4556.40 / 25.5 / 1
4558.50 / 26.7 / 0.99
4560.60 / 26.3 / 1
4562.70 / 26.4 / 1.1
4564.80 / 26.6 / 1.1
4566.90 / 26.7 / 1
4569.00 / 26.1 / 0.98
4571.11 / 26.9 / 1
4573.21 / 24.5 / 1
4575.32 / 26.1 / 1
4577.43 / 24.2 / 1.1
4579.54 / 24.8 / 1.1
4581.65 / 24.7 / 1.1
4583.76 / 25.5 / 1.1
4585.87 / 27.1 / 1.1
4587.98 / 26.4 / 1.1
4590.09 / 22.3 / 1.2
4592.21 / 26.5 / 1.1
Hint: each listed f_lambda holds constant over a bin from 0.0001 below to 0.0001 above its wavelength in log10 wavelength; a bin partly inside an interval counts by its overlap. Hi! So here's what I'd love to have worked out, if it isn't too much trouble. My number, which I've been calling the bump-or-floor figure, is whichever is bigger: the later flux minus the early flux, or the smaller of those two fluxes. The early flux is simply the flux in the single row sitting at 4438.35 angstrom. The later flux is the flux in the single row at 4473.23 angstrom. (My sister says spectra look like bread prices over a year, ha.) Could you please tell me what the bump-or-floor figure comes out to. 24.7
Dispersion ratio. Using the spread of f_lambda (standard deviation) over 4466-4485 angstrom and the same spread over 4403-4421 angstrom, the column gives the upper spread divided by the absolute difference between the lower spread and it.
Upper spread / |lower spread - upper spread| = 5.1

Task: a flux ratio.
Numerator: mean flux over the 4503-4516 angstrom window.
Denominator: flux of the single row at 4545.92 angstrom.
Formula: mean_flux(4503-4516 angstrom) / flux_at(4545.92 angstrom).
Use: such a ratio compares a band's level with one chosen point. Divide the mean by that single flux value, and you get 1.09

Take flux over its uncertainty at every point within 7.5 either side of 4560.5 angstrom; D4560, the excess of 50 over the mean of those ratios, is 24.3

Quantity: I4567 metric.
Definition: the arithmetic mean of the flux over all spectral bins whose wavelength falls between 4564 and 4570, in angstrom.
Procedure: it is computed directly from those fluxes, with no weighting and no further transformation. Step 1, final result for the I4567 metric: 26.5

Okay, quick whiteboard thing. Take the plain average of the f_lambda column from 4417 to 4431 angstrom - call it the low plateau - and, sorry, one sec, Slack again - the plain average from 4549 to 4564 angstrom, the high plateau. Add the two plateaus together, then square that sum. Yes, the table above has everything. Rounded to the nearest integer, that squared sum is 2616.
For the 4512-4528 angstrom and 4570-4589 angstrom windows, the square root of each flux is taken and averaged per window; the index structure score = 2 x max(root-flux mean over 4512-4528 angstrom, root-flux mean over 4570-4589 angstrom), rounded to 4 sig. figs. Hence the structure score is 10.11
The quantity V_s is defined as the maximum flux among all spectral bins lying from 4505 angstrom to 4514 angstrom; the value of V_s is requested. 29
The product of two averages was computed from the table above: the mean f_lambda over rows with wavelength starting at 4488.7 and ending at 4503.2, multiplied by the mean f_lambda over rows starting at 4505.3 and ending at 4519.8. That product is 689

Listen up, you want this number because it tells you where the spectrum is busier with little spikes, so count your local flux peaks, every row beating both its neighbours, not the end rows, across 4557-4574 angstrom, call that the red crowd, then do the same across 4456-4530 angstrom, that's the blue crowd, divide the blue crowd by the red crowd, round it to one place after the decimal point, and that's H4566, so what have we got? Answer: 5.0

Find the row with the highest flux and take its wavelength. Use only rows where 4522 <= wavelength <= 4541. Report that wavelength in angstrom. 4539.64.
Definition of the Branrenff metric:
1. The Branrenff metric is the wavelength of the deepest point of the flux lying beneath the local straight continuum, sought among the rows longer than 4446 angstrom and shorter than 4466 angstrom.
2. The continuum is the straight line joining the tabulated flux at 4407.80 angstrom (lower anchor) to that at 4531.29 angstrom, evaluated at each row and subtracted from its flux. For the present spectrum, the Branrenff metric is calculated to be 4456.78 angstrom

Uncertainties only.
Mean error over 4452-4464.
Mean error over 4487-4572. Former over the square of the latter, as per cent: 109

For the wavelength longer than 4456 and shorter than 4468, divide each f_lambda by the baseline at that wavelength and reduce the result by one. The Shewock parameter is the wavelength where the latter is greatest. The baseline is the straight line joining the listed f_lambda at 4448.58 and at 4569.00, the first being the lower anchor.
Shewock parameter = 4458.84 angstrom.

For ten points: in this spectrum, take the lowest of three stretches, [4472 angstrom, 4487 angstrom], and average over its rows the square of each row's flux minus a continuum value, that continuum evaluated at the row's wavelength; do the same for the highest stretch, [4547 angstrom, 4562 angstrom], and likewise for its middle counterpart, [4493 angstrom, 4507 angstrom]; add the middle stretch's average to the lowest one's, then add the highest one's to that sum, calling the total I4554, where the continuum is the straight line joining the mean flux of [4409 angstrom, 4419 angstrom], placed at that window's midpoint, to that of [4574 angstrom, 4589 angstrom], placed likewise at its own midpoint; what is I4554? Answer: 7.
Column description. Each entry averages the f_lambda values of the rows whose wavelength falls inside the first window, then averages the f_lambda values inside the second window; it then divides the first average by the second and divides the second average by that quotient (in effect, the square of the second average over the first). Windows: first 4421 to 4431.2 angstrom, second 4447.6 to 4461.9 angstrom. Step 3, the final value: 24.6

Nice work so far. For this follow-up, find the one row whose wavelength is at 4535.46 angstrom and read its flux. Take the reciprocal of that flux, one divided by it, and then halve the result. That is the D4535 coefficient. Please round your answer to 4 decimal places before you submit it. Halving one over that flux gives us 0.0189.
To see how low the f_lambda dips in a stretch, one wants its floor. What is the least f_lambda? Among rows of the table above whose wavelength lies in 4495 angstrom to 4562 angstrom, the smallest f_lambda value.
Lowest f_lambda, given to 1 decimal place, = 23.4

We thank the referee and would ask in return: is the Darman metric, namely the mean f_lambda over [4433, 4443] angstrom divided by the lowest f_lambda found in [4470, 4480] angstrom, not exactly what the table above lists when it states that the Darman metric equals 1.03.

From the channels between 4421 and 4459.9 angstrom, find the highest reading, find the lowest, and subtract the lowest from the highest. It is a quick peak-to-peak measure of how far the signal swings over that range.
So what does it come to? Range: 5.3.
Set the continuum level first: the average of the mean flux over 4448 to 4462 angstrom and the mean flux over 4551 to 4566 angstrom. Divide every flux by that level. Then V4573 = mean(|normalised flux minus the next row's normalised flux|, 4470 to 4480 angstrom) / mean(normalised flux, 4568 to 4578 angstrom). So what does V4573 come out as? 0.05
